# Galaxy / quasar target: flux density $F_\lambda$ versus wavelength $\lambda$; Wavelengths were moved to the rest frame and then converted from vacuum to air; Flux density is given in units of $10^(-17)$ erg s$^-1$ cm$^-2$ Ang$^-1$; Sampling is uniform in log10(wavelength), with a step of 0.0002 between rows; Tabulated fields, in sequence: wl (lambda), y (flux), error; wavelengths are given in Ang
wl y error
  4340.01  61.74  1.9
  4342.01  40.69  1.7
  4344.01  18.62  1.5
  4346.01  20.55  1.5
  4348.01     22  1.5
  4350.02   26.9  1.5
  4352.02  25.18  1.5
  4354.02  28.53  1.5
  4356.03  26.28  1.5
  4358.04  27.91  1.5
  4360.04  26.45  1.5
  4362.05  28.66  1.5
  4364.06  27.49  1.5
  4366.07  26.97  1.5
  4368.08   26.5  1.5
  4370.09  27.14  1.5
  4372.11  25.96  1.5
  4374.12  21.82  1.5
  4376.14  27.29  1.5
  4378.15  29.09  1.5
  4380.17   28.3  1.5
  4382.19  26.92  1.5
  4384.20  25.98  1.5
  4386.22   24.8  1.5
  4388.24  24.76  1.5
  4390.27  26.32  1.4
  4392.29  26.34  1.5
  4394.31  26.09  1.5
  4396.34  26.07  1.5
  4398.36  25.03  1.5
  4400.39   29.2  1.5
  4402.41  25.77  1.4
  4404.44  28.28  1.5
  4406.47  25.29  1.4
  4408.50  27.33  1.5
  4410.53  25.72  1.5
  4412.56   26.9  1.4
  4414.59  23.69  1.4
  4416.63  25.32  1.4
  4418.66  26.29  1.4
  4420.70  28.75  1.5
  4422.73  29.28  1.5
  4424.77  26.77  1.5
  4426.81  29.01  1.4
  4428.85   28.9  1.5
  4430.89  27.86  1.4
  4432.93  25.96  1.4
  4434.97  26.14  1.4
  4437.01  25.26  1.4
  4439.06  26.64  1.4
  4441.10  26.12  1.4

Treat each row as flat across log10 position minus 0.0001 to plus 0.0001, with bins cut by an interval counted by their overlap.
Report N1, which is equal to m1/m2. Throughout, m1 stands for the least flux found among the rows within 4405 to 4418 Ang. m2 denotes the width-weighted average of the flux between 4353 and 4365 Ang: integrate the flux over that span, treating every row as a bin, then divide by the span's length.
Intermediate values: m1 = 23.69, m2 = 27.55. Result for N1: 0.86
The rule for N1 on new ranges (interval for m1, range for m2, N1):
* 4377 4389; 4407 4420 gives 0.96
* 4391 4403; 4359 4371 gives 0.92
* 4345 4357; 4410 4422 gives 0.78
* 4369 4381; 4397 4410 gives 0.82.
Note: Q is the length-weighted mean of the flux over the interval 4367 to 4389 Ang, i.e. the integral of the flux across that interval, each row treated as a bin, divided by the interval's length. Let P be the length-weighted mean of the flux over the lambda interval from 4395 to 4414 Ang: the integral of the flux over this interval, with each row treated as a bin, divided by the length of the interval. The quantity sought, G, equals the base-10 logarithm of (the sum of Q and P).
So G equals 1.72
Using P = 26.6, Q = 26.3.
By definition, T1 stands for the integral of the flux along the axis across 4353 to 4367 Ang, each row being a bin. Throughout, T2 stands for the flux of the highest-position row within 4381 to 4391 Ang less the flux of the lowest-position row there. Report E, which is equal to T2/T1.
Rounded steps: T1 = 385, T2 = -1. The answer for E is -0.002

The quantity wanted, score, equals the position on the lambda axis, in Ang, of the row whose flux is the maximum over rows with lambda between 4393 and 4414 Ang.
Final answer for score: 4400.39 Ang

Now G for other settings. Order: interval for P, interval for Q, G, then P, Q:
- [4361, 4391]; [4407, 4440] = 1.73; 26.5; 26.8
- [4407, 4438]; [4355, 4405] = 1.73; 26.9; 26.6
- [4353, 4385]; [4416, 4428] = 1.74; 27.0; 27.7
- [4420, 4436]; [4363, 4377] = 1.73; 27.8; 26.2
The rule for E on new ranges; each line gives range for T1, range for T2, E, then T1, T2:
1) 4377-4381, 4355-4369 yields 0.002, 115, 0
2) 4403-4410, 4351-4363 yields 0.019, 188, 3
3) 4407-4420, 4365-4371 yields 0.001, 337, 0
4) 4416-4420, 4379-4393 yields -0.019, 104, -2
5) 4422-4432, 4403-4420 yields -0.007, 283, -2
